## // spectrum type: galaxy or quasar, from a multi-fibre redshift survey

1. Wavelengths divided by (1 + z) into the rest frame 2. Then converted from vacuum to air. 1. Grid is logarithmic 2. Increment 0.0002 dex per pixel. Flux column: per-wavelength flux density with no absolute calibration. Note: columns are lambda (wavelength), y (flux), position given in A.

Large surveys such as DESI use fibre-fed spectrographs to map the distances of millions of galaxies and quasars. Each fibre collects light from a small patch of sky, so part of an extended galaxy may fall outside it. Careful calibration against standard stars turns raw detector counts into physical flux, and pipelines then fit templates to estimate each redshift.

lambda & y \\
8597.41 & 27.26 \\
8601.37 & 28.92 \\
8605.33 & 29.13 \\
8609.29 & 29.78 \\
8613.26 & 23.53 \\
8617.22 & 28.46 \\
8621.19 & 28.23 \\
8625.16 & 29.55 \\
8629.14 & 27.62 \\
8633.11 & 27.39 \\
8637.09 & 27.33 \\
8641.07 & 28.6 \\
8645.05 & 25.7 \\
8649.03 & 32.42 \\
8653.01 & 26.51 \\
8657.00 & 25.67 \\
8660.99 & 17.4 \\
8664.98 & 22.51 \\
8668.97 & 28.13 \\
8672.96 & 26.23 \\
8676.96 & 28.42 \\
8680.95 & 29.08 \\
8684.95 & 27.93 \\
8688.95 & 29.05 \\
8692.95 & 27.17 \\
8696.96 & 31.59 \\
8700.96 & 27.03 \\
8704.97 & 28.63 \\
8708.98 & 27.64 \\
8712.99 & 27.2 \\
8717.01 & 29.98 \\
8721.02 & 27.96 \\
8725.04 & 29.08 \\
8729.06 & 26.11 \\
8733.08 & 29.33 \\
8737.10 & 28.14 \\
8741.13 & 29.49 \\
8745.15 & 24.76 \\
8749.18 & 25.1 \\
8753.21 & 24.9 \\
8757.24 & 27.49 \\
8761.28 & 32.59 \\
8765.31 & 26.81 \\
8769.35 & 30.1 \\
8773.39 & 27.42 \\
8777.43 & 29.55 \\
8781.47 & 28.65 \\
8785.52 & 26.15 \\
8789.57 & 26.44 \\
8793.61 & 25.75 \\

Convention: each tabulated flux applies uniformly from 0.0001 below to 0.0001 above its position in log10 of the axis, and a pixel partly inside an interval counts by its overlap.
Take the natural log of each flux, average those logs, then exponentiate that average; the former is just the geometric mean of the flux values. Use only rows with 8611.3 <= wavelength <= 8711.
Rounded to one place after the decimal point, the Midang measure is 27.1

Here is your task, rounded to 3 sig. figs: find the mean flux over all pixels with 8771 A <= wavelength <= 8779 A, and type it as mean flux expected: 28.5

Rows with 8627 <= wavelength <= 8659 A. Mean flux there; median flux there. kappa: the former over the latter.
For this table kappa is 1.01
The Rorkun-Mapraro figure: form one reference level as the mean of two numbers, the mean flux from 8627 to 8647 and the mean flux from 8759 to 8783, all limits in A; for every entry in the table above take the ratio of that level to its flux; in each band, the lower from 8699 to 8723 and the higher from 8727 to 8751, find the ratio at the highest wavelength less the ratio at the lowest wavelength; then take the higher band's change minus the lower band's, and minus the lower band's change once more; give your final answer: 0.11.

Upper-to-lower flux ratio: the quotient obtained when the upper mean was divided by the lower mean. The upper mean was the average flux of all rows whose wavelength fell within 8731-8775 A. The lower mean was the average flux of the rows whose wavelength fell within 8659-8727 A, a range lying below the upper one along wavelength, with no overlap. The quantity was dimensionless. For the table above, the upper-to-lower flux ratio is 1.02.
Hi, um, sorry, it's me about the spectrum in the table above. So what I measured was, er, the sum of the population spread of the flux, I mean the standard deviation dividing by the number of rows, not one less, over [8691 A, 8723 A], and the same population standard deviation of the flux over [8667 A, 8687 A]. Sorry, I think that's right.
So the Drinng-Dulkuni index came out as 2.5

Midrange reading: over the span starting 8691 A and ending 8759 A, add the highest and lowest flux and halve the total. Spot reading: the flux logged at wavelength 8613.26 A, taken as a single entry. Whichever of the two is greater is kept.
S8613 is 28.2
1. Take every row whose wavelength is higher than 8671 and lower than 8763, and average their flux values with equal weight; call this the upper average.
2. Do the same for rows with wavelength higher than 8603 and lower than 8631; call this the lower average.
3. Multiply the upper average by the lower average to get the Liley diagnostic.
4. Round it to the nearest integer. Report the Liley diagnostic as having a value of 786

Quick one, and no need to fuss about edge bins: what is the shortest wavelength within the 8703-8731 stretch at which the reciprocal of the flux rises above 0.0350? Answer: 8708.98 A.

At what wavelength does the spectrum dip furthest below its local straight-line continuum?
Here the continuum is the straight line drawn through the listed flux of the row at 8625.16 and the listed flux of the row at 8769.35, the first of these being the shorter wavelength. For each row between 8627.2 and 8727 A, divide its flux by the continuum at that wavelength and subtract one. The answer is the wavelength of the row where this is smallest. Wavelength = 8660.99 A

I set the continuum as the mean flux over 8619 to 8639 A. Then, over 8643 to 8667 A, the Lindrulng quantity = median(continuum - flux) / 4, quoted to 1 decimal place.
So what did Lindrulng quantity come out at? 0.6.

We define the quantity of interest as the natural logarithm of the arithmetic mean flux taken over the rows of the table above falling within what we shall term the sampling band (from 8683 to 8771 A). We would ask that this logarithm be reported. 3.34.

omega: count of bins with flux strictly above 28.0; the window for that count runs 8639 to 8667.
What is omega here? 2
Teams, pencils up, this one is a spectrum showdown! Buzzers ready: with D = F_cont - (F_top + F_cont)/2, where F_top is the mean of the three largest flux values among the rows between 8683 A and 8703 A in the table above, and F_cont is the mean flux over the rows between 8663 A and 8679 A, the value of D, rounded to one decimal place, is -1.6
